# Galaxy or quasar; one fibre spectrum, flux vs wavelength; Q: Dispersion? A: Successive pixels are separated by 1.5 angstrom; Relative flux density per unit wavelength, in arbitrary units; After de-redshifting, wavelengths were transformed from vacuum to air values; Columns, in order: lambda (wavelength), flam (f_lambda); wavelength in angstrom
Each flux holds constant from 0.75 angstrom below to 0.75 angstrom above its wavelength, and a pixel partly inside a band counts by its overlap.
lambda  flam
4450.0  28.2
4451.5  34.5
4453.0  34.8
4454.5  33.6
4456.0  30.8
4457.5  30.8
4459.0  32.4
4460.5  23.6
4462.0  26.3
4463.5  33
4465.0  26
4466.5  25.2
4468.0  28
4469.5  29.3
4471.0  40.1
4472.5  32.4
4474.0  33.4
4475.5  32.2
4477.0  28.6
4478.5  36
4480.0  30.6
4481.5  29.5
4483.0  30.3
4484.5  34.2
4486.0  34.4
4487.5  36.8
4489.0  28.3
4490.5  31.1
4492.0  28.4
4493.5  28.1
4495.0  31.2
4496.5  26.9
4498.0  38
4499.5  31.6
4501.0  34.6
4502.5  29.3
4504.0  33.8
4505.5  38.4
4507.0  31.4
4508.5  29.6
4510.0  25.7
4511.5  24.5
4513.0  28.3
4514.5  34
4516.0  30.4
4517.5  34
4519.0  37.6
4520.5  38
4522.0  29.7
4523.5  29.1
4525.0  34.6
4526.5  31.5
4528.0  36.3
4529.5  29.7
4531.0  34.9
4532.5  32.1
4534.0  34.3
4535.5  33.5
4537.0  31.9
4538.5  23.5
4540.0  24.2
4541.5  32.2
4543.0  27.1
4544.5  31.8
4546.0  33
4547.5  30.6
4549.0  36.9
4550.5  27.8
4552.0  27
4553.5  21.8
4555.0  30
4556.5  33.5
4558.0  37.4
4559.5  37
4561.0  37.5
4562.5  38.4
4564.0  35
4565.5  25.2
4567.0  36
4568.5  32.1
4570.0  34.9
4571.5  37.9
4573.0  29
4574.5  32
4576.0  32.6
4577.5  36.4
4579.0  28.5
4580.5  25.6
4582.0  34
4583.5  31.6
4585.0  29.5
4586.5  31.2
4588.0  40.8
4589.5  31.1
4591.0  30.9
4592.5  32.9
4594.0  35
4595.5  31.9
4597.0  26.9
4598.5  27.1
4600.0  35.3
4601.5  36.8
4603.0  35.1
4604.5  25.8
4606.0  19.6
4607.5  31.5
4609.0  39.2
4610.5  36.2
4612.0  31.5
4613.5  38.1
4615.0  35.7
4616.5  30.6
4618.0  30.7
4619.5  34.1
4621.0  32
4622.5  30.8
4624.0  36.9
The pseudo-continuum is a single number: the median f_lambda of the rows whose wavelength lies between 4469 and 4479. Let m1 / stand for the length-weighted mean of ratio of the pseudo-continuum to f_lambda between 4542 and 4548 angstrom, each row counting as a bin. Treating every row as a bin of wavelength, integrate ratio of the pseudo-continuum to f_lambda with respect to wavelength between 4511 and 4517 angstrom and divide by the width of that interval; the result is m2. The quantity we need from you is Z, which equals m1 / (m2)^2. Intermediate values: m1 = 1.06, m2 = 1.11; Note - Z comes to 0.87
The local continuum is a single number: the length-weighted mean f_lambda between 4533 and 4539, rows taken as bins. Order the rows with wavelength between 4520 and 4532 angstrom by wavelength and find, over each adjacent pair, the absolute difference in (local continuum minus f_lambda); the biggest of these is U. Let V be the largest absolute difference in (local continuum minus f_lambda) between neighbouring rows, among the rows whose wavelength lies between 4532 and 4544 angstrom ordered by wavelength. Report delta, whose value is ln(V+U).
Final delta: 2.82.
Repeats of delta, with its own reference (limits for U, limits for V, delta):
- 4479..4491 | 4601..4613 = 3.02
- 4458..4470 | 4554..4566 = 2.92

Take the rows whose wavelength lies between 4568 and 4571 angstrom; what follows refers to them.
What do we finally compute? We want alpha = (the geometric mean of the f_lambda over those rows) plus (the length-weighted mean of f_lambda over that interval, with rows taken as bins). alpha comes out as 67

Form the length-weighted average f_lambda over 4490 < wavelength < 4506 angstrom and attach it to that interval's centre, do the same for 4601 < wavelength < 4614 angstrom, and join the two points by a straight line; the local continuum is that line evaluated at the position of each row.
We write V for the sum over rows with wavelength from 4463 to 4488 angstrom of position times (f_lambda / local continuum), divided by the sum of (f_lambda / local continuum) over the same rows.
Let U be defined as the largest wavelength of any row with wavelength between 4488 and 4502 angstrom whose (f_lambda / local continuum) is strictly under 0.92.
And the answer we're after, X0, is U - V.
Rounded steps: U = 4496.5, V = 4475.9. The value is 20.6 angstrom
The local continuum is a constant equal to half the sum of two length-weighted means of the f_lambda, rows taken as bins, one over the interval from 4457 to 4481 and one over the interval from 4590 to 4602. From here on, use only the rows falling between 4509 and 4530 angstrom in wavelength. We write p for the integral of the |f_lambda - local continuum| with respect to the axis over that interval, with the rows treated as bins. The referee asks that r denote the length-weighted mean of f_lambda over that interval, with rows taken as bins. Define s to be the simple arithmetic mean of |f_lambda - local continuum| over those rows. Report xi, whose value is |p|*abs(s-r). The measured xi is 2056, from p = 73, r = 31.7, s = 3.5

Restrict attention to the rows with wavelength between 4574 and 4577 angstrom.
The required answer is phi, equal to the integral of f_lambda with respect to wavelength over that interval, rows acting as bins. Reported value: 98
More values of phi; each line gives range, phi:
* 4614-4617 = 101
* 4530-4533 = 100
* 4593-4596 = 101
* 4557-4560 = 111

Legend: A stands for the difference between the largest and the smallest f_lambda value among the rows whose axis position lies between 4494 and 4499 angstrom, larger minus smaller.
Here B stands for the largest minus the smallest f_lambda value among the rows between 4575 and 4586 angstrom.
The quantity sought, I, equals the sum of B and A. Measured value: 22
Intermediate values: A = 11.1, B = 11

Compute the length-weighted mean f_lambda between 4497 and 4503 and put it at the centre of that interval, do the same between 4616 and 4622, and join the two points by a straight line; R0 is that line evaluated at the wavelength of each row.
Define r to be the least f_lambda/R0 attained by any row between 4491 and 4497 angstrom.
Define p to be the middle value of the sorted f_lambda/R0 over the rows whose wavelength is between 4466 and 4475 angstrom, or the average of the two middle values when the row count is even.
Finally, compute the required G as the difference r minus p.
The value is -0.110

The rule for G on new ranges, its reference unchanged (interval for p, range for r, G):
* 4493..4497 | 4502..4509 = 0.039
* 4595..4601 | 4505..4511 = -0.143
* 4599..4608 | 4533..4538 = -0.068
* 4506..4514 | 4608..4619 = 0.105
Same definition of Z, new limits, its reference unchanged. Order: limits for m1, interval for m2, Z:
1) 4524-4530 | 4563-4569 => 0.94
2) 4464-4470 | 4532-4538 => 1.19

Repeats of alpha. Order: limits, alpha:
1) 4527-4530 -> 66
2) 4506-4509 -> 62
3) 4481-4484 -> 60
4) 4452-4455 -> 68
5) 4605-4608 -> 50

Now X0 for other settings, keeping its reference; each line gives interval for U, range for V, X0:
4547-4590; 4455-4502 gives 106.1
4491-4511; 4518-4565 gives -31.5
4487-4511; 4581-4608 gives -84.4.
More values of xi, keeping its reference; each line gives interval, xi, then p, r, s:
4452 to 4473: 1988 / 74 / 30.5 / 3.5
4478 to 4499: 1693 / 59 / 31.6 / 2.9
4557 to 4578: 2711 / 90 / 34.4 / 4.3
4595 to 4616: 2668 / 97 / 32.2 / 4.6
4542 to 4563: 2411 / 87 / 32.1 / 4.2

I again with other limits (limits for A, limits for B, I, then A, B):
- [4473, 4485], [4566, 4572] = 13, 7.4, 6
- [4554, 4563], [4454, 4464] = 18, 8.4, 10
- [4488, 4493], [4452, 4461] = 14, 2.8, 11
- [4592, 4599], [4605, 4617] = 28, 8.1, 20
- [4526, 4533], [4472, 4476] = 8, 6.6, 1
